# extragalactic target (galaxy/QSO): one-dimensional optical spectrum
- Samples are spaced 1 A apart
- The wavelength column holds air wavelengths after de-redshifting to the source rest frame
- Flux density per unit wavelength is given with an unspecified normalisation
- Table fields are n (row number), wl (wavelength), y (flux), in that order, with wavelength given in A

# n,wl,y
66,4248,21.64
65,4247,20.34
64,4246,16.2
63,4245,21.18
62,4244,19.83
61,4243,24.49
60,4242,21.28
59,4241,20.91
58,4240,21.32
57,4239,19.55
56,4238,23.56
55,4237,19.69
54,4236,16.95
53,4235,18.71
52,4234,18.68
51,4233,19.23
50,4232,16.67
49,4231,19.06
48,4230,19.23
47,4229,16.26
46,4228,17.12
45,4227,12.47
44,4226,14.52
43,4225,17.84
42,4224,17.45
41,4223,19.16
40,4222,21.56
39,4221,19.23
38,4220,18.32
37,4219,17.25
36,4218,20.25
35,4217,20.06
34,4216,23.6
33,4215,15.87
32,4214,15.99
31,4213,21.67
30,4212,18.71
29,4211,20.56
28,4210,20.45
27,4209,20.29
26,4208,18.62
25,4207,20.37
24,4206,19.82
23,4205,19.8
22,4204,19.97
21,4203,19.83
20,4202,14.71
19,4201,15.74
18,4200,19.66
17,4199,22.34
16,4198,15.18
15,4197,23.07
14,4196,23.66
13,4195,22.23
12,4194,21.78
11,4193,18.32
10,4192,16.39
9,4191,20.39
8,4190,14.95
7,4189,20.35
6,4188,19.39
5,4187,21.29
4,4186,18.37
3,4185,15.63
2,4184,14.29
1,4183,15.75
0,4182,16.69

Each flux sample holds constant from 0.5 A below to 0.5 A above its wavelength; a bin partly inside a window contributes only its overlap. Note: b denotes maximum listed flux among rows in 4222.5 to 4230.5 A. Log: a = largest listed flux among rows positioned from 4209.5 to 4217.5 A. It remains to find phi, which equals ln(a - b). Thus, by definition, 1.5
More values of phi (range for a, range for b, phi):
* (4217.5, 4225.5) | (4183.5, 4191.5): -1.3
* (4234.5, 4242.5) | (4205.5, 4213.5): 0.6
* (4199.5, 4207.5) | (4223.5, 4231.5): 0.1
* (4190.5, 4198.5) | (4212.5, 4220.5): -2.8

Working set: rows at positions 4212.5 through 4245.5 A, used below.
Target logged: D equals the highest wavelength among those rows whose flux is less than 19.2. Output 4236 A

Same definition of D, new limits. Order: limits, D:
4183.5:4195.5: 4193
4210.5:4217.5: 4215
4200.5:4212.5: 4212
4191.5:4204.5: 4202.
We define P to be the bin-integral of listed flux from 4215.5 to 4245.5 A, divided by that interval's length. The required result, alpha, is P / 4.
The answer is 4.80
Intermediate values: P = 19.2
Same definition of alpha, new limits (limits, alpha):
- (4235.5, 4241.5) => 5.08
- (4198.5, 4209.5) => 4.80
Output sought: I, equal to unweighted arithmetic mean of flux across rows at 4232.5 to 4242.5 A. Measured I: 20.0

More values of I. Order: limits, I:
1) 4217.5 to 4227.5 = 17.8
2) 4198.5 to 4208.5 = 19.1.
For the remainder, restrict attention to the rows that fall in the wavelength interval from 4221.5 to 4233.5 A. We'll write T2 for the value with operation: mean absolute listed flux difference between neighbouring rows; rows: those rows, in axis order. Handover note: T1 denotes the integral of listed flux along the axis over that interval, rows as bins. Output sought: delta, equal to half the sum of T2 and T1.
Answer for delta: 106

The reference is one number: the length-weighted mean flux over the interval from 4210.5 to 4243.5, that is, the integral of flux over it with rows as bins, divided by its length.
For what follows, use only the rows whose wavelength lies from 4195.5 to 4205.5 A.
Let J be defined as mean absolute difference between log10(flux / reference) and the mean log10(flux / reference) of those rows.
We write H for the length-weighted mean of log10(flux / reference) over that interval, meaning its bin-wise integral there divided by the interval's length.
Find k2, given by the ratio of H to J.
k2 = 0.05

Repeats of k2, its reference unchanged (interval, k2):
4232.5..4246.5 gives 0.60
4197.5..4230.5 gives -0.27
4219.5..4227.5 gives -0.72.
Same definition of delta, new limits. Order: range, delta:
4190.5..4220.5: 294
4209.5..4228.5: 177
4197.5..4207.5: 95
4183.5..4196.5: 125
